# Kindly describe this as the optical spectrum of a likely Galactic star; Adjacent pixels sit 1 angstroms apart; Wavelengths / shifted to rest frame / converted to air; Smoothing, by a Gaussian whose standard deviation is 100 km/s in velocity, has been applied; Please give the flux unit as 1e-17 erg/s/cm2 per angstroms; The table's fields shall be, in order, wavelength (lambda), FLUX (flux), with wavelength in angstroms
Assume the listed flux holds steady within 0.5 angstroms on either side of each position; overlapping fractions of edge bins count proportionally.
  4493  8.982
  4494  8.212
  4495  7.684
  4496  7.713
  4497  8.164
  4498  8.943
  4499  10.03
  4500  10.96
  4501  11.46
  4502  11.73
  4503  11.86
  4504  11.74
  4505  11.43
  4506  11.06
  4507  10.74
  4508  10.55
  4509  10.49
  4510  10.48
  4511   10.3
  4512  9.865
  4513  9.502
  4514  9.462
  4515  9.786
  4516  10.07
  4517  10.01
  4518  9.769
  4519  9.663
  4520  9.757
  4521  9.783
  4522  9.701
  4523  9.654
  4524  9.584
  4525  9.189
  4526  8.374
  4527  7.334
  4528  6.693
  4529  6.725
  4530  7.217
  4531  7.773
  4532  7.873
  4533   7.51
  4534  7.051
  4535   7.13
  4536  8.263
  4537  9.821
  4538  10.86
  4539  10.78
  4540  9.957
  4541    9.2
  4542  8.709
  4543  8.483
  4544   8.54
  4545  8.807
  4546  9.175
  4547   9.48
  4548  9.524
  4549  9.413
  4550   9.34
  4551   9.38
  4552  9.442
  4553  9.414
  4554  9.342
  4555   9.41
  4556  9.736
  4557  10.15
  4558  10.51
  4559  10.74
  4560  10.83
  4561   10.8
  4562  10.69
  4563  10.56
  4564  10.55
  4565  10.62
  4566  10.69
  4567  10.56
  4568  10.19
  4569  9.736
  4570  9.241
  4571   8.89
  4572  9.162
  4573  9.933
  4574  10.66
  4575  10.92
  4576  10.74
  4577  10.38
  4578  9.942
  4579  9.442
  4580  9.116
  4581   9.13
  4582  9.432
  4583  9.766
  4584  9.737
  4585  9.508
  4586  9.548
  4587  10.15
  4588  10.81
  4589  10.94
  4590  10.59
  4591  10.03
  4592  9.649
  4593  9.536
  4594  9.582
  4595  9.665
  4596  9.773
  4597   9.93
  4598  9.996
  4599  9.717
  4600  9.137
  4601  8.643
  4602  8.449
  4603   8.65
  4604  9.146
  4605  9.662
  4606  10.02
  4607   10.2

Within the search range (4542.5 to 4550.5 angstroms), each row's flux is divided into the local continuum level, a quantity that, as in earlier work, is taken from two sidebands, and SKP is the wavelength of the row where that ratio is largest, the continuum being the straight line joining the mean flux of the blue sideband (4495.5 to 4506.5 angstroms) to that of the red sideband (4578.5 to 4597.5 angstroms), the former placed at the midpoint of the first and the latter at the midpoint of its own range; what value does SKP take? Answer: 4543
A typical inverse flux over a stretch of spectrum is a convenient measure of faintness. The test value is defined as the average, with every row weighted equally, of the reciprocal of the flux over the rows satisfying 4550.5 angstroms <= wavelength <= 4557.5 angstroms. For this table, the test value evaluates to 0.105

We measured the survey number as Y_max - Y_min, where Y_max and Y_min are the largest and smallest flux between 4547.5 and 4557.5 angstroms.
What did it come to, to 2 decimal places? 0.81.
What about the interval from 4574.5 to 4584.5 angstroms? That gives 1.80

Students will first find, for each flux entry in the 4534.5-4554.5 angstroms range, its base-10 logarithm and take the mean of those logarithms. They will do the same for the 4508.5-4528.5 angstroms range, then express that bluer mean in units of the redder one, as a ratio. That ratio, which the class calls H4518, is 1.01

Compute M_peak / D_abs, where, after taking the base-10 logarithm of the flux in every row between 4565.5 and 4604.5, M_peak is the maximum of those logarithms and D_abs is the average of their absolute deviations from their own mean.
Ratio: 45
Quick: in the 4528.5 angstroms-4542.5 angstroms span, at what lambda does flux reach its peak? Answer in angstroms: 4538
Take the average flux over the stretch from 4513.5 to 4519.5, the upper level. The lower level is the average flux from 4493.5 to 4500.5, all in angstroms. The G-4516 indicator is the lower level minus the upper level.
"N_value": -1.0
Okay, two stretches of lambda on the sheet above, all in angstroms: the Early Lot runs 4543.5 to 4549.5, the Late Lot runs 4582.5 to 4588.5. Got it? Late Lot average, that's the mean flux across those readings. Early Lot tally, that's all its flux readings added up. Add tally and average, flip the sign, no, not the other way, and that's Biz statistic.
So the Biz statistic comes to -65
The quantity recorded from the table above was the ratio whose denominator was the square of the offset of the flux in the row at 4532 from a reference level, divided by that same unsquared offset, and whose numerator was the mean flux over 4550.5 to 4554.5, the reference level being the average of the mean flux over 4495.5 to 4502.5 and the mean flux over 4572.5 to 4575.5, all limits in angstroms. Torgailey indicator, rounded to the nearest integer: -4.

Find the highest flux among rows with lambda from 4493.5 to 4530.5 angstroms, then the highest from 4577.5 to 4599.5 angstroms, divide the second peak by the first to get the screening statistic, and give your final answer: 0.92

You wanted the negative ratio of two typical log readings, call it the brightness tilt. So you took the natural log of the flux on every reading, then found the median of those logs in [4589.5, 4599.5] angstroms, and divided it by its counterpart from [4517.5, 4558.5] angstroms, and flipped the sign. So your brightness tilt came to -1.02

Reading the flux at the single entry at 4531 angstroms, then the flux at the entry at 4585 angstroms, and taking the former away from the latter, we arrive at 1.7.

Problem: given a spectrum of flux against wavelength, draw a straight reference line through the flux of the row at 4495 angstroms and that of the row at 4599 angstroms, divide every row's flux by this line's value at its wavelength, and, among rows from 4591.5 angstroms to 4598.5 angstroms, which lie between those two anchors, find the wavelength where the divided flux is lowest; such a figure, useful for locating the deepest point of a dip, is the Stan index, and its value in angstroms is 4593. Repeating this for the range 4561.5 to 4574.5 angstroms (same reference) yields 4571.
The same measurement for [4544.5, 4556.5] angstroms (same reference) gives 4545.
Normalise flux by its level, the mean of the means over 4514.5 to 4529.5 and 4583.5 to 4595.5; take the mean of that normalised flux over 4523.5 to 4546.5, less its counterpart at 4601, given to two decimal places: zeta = -0.02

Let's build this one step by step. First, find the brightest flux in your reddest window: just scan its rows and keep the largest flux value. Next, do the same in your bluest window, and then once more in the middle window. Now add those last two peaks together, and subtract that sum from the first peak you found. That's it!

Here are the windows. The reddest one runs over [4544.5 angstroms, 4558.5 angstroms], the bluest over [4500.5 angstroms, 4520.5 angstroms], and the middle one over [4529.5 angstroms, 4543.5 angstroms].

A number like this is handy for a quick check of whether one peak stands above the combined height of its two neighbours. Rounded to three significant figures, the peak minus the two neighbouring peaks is -12.2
